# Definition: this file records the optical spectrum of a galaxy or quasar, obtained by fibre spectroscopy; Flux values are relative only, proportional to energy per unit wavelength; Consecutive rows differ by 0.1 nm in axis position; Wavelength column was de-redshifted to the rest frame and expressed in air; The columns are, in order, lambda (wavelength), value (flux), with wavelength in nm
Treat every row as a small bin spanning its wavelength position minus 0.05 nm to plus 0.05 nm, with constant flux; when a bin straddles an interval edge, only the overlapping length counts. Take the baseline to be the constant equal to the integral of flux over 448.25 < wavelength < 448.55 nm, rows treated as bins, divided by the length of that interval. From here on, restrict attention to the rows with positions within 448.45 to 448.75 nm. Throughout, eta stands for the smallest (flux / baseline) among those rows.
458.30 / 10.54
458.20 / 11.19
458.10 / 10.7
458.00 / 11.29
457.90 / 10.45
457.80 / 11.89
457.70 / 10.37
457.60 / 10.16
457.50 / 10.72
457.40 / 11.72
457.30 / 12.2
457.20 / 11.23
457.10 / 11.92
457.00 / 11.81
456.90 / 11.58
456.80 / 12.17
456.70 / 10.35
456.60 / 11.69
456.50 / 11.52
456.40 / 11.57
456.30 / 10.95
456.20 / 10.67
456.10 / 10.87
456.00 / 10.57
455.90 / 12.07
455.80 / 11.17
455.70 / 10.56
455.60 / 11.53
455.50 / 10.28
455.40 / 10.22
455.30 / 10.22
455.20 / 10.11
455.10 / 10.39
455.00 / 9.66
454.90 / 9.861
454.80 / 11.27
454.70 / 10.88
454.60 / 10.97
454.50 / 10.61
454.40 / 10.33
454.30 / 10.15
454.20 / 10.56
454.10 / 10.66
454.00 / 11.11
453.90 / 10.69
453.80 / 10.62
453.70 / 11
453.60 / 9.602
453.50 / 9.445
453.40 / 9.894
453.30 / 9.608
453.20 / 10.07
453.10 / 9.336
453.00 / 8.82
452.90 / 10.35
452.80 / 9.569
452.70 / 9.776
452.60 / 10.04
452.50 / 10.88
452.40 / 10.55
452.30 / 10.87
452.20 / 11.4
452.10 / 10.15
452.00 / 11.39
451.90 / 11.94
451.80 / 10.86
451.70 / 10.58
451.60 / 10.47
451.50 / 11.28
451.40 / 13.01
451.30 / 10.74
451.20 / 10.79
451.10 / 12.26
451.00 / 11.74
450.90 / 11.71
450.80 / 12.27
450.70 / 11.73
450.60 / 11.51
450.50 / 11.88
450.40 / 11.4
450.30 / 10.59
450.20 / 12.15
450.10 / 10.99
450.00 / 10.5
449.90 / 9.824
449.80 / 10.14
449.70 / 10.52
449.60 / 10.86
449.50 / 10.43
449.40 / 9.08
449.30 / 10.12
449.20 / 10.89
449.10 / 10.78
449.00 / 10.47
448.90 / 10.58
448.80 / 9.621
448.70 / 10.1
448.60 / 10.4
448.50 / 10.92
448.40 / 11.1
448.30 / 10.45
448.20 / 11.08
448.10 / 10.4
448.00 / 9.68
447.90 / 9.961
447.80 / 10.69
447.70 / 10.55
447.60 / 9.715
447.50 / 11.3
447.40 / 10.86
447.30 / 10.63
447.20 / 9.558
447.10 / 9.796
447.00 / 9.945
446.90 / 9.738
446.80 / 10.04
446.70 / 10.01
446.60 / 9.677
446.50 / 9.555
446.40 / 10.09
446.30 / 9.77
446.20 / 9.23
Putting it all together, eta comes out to 0.93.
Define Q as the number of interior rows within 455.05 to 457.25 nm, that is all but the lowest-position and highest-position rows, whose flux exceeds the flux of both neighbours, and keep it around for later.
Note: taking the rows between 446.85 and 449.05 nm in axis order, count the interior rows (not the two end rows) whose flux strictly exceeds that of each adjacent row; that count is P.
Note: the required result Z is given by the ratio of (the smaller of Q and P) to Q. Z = 0.86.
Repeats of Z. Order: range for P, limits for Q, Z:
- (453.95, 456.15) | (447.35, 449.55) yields 0.83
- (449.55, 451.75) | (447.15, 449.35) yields 0.83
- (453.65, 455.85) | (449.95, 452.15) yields 0.83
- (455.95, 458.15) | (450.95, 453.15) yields 1.00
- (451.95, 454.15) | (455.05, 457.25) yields 1.00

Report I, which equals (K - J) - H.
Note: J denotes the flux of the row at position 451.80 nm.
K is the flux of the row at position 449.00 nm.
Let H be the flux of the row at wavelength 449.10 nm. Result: -11.2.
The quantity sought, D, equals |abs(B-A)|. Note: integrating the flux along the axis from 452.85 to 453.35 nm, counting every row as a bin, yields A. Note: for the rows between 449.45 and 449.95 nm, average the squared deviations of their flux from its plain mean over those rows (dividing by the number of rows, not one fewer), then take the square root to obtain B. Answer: 4.47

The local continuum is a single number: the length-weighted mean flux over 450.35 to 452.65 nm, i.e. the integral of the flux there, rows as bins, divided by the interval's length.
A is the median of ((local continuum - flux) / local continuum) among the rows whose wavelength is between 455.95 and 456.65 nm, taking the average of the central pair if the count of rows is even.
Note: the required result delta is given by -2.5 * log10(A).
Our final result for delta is 3.8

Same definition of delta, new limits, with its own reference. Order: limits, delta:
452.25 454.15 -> 2.4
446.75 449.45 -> 2.8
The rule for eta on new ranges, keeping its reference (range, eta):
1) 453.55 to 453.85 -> 0.89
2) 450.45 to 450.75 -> 1.06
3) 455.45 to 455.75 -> 0.95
